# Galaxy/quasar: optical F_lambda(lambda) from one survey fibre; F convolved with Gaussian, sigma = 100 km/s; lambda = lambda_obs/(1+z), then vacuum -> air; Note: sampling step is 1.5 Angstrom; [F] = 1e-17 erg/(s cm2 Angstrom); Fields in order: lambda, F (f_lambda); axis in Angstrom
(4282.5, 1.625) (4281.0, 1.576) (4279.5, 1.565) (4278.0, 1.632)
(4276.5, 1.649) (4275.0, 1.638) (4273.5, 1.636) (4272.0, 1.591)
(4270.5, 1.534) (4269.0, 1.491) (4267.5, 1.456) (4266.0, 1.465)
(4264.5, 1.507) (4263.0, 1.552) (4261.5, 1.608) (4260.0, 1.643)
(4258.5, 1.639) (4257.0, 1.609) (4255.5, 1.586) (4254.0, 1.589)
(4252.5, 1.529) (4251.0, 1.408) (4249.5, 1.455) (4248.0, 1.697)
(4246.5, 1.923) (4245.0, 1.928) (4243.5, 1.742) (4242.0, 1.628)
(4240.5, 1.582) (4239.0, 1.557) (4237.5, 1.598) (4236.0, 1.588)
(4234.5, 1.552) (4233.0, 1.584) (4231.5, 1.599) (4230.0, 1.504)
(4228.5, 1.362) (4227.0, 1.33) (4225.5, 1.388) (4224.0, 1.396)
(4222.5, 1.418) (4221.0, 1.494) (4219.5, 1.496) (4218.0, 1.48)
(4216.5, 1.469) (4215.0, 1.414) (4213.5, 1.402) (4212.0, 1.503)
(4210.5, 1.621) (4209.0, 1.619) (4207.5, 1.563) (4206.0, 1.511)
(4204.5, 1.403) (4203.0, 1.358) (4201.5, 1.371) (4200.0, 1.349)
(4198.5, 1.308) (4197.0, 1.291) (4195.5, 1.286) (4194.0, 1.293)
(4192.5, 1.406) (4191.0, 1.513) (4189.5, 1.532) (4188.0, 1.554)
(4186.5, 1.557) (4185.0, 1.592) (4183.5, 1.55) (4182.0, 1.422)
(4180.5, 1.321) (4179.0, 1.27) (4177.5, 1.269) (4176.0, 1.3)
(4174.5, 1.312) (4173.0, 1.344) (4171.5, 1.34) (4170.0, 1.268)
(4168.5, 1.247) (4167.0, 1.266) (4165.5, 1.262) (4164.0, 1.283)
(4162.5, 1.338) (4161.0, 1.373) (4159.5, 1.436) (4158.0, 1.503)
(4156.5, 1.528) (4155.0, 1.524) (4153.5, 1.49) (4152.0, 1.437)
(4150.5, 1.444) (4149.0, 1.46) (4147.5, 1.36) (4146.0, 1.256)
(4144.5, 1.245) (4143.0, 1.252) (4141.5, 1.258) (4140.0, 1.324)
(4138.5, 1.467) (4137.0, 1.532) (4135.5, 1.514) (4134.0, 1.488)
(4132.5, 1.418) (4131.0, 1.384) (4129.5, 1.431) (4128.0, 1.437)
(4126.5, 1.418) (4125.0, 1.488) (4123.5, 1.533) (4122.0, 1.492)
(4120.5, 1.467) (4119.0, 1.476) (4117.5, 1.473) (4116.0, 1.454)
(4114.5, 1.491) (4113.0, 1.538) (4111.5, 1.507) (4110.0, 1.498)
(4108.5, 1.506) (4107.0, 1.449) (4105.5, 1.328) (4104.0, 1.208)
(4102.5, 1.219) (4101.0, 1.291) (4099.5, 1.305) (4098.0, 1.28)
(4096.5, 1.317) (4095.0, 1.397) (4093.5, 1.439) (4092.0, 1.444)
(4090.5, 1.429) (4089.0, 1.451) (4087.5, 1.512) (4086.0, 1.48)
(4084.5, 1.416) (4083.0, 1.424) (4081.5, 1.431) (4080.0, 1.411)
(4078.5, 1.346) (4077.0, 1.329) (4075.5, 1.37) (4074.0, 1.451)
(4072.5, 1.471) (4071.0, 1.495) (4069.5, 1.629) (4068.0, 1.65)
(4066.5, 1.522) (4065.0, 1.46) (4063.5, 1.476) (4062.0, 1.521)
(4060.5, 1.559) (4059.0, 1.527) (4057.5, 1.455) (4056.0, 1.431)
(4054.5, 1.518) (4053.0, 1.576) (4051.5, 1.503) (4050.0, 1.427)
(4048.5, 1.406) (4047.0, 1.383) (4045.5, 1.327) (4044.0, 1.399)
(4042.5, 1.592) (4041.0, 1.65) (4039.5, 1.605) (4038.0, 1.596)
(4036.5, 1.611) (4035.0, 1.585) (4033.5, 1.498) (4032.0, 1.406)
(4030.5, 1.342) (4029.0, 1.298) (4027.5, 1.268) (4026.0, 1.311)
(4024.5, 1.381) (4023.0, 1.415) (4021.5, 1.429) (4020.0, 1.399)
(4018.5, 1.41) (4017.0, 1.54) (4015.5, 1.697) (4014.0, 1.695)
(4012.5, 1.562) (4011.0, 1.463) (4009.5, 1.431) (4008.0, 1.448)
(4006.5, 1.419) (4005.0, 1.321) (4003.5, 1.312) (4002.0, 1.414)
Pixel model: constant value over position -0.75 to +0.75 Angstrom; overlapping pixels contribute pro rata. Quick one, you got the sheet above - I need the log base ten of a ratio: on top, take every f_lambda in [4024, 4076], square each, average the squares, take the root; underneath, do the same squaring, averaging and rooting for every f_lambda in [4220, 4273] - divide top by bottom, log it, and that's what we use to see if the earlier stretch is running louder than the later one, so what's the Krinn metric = -0.024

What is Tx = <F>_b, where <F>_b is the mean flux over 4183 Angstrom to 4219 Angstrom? 1.46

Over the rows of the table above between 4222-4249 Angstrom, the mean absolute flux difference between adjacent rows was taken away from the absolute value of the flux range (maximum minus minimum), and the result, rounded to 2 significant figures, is 0.53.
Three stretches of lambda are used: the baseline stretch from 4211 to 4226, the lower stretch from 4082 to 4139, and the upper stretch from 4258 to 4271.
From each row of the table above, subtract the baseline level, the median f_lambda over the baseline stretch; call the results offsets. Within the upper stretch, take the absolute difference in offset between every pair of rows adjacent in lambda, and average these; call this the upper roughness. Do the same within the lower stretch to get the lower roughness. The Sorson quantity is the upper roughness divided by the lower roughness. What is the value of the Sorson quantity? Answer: 0.88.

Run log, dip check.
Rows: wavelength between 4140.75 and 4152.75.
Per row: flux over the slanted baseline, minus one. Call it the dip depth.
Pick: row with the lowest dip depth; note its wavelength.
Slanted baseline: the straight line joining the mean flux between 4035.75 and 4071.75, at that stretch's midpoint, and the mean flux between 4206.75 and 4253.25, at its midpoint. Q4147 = 4144.5 Angstrom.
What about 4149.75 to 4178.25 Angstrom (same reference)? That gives 4168.5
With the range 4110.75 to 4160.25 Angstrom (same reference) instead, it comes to 4144.5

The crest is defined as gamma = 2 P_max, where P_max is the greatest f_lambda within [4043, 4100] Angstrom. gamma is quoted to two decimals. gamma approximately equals 3.30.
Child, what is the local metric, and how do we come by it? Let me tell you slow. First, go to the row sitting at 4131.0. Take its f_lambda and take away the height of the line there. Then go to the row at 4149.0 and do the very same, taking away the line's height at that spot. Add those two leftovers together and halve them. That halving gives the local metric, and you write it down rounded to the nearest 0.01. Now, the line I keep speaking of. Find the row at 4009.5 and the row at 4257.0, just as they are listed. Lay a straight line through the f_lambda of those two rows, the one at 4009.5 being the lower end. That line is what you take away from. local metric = -0.10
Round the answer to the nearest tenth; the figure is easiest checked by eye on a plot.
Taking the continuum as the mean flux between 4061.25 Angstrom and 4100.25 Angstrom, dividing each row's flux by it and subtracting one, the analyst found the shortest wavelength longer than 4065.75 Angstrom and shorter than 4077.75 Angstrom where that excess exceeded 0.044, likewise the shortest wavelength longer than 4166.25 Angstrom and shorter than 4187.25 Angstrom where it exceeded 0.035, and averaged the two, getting 4125.0 Angstrom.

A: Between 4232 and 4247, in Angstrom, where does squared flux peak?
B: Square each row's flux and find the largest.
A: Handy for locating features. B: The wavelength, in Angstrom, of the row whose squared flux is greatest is 4245.0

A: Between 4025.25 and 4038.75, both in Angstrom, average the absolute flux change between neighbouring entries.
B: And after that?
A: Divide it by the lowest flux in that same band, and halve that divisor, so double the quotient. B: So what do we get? 0.079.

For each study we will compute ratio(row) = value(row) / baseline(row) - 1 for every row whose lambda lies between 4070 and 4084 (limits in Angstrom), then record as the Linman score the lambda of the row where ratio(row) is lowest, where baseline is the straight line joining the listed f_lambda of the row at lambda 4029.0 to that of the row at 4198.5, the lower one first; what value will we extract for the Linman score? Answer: 4077.0 Angstrom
